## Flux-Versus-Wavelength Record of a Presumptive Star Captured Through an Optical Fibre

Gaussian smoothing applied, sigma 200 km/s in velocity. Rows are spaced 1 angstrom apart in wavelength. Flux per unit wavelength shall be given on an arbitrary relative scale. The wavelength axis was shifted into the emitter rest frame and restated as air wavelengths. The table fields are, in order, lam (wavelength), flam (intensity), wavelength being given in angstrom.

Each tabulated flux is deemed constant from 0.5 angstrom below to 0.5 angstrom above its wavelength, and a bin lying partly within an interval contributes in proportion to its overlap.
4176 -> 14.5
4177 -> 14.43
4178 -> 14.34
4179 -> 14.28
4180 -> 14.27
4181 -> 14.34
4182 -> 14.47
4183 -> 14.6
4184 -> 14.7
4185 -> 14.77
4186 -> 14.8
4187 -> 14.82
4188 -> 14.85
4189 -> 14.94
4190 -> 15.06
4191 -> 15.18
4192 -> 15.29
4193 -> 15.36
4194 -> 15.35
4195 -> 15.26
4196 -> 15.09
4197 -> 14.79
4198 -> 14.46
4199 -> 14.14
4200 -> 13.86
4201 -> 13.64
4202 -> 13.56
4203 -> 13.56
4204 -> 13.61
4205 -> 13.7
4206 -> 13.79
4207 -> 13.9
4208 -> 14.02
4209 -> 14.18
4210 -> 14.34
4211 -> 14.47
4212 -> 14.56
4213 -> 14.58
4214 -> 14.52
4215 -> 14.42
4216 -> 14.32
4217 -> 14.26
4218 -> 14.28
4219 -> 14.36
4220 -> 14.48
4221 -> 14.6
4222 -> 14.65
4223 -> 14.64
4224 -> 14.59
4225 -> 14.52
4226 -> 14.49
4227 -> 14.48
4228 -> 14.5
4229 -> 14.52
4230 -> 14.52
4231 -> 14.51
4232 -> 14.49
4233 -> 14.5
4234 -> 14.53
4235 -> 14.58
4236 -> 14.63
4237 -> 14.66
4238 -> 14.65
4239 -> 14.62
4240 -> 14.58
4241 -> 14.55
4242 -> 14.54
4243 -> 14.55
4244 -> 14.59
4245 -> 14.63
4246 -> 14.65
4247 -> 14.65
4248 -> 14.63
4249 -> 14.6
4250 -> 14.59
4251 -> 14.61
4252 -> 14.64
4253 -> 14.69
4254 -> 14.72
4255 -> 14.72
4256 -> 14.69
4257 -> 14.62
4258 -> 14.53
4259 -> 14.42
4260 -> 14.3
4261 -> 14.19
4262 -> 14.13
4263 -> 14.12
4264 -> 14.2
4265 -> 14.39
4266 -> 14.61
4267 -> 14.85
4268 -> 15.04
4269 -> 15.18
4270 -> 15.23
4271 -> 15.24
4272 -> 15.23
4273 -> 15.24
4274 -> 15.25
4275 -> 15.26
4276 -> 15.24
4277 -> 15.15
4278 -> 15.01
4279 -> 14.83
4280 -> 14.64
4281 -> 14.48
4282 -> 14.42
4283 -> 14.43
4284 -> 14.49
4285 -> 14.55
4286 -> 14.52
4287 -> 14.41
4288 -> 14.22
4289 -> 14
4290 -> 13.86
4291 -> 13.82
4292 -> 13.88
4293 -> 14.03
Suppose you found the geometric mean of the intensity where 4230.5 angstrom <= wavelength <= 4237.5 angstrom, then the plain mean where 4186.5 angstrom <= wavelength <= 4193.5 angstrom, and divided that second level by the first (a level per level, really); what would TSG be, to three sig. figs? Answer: 1.04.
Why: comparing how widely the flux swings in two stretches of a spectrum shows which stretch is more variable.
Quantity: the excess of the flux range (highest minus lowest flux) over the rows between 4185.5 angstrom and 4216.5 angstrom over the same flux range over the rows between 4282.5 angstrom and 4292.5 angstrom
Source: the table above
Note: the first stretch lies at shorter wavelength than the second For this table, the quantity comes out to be 1.1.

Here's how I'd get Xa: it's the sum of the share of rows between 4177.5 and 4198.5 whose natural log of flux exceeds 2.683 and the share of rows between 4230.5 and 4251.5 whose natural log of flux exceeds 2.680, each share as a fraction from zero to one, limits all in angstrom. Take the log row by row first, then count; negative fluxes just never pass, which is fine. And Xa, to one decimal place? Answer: 1.2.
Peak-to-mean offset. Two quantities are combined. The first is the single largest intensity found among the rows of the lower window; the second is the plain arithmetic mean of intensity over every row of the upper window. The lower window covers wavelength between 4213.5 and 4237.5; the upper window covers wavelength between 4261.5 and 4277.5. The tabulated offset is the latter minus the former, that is 0.24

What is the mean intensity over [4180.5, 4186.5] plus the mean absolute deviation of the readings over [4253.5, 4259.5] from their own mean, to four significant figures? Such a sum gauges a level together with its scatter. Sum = 14.71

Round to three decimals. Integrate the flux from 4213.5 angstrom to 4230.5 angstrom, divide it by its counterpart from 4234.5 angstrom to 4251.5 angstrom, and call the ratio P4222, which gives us 0.991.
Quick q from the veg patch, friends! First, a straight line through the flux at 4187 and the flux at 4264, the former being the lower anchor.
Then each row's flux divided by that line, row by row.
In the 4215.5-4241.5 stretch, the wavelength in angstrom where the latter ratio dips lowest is 4217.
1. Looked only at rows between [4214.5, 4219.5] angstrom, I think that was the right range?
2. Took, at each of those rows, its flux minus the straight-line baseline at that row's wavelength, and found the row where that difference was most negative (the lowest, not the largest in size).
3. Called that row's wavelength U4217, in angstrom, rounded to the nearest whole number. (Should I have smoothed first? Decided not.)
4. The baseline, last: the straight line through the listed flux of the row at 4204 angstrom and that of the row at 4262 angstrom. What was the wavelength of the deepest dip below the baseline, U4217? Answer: 4217 angstrom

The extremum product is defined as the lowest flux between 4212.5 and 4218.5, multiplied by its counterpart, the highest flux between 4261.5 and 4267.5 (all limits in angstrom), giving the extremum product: 212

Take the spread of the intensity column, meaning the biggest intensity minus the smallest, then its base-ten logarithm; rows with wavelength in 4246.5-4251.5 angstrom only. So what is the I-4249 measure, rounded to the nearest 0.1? -1.2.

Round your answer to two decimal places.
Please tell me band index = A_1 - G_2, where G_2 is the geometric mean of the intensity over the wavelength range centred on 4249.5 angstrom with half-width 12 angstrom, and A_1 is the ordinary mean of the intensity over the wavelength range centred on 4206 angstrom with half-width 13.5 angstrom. -0.27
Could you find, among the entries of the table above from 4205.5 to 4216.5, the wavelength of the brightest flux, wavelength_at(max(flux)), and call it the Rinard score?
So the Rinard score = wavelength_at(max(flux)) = 4213 angstrom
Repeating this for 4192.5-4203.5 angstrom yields 4193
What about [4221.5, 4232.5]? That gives 4222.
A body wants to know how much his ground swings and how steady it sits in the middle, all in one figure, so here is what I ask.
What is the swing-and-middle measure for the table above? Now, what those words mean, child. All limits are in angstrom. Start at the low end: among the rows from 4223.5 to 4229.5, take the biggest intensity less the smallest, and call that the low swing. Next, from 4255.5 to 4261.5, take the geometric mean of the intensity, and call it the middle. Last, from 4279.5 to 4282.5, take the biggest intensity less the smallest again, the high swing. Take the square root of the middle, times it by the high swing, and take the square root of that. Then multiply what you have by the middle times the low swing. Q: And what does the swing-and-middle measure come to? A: 1.5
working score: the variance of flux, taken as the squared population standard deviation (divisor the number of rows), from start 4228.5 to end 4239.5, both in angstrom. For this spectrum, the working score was 0.004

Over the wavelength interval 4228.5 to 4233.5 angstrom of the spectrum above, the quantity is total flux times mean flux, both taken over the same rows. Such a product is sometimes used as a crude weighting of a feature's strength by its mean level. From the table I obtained 1052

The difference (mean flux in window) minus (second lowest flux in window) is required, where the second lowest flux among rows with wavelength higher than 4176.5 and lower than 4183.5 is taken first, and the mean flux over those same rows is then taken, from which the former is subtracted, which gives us 0.11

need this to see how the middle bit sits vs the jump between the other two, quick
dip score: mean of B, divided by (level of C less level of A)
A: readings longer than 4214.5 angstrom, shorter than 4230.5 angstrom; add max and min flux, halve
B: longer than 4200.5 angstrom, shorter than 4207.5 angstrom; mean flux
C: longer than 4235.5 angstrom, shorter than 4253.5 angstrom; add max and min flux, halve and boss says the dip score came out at 85.5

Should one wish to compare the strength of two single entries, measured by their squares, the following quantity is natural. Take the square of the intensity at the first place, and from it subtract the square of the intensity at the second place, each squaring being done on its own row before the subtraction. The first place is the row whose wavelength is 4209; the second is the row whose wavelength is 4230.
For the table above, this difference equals -10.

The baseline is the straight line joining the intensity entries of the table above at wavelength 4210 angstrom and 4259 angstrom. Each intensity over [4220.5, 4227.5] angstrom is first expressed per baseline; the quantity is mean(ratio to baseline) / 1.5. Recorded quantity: 0.6761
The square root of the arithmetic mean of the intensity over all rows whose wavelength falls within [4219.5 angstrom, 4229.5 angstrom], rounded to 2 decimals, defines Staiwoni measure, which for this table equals 3.81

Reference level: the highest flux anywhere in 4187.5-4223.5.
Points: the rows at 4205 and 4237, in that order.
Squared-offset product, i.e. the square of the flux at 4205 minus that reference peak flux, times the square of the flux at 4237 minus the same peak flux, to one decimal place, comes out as 1.4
